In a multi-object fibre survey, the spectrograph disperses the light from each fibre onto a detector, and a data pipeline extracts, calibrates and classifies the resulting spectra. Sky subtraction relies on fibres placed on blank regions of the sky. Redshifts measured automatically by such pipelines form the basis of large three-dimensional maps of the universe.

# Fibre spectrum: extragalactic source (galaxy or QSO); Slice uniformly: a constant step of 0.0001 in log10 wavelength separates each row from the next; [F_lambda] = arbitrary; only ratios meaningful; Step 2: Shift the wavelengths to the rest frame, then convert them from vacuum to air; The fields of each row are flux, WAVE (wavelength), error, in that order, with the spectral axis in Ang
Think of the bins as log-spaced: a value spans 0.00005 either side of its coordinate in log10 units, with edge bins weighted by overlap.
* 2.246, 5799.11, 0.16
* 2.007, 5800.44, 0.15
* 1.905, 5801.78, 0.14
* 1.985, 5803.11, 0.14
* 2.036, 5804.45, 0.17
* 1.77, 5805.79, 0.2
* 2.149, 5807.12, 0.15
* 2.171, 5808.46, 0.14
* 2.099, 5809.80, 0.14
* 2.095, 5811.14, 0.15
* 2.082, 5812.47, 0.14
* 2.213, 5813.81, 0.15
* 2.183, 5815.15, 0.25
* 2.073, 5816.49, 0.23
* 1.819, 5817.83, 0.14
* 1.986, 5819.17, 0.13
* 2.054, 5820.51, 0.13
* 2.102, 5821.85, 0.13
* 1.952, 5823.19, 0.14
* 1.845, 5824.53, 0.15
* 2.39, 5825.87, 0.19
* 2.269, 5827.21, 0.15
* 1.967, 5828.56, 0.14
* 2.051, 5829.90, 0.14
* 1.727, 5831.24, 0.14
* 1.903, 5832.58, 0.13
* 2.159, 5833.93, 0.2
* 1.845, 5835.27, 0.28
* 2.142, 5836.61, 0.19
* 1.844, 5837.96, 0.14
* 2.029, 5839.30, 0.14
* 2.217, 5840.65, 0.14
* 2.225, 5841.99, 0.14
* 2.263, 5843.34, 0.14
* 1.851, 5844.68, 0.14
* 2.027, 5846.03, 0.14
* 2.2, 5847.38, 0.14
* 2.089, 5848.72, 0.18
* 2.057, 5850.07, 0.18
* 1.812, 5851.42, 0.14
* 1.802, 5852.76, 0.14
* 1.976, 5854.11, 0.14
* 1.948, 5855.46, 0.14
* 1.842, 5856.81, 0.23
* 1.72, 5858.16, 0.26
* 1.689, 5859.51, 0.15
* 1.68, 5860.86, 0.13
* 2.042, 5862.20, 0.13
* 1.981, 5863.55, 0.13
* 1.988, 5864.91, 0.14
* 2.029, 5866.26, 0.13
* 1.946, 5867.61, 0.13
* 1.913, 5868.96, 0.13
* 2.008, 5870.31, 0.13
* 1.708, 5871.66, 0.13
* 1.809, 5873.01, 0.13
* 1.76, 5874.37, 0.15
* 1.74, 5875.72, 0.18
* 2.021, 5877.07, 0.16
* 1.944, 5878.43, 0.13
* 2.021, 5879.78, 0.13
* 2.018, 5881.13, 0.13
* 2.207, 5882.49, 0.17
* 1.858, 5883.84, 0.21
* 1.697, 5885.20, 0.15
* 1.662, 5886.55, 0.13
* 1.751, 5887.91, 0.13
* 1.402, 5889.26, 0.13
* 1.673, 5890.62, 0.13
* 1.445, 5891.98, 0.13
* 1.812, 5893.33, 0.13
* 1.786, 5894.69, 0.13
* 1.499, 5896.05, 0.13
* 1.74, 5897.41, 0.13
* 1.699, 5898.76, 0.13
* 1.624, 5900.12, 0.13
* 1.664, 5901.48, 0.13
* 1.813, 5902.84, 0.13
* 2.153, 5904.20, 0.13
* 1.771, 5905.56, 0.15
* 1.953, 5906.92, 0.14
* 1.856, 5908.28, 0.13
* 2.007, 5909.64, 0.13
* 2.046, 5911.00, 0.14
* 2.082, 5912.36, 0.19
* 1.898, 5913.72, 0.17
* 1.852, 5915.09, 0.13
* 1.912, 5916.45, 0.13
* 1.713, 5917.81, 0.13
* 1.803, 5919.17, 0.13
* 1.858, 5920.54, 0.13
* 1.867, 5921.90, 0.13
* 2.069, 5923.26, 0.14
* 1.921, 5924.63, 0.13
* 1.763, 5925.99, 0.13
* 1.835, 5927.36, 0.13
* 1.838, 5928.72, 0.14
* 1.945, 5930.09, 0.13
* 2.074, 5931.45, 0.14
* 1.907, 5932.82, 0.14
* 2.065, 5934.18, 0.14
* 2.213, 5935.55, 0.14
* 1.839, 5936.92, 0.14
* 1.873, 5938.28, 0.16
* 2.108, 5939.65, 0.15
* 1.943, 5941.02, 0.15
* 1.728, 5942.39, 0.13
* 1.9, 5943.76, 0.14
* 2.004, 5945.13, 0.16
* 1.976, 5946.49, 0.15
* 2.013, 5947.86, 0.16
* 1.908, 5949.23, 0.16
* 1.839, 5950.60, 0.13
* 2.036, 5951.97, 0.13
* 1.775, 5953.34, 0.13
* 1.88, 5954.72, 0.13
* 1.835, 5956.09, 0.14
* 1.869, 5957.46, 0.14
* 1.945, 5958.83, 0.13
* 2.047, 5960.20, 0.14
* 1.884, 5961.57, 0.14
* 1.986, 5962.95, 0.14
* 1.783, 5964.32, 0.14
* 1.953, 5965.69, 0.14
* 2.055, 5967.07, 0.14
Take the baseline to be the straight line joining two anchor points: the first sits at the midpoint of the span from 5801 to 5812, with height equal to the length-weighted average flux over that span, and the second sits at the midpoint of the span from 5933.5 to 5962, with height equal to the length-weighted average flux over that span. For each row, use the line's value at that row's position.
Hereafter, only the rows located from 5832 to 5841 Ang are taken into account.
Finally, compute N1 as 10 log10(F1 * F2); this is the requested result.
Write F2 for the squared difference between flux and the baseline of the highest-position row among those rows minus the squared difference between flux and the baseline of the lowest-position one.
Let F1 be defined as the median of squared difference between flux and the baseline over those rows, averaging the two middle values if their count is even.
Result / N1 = -31.4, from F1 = 0.022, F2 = 0.033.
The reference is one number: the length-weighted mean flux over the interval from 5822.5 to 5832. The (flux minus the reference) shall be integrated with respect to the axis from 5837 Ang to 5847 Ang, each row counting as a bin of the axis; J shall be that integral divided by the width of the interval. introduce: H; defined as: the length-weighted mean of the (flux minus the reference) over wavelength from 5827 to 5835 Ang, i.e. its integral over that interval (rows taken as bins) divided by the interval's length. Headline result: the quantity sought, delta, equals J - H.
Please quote 0.08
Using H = -0.04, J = 0.04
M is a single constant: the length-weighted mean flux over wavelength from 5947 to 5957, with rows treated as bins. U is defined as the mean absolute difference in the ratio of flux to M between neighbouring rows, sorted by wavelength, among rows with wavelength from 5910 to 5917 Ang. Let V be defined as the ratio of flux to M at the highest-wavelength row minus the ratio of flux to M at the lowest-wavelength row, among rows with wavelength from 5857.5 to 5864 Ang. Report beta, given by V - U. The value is 0.09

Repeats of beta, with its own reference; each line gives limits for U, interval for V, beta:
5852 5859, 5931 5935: -0.06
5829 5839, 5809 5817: -0.16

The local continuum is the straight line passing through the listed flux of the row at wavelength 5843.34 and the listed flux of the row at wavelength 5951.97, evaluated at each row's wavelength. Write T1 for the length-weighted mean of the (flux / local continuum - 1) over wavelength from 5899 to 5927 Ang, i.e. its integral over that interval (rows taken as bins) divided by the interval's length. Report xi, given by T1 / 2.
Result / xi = -0.056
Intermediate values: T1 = -0.113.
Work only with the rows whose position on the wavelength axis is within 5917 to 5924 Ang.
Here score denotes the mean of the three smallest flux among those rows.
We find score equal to 1.79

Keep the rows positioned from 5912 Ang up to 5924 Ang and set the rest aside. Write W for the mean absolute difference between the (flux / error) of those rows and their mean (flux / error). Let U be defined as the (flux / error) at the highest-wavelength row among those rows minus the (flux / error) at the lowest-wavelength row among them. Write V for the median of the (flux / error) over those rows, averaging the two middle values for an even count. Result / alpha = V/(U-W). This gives 5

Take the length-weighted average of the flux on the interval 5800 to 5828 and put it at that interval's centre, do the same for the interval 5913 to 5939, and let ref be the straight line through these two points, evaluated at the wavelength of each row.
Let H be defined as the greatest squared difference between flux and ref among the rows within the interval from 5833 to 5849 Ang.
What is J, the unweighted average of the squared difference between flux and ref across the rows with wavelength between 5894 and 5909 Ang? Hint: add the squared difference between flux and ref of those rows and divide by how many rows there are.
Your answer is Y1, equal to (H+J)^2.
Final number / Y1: 0.013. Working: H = 0.060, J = 0.055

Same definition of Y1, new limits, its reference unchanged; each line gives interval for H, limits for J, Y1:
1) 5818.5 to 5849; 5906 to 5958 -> 0.018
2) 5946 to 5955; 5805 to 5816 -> 0.002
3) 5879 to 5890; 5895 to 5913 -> 0.126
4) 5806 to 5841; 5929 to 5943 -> 0.021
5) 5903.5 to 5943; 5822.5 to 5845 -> 0.019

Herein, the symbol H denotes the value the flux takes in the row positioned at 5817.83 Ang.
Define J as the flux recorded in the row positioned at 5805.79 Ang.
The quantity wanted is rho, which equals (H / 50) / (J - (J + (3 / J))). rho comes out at -0.0215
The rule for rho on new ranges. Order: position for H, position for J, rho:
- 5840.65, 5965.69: -0.0289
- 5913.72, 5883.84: -0.0235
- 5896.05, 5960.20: -0.0205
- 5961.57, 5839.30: -0.0255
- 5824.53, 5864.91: -0.0245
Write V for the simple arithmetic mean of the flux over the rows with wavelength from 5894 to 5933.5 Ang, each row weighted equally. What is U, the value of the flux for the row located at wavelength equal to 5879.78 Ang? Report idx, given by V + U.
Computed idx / 3.88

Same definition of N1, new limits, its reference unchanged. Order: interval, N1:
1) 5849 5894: -32.4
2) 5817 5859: -30.9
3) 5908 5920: -38.7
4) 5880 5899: -23.5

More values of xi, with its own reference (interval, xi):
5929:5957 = -0.028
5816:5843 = -0.057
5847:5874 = -0.072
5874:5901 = -0.093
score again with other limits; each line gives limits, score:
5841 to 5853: 1.82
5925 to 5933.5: 1.81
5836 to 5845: 1.91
